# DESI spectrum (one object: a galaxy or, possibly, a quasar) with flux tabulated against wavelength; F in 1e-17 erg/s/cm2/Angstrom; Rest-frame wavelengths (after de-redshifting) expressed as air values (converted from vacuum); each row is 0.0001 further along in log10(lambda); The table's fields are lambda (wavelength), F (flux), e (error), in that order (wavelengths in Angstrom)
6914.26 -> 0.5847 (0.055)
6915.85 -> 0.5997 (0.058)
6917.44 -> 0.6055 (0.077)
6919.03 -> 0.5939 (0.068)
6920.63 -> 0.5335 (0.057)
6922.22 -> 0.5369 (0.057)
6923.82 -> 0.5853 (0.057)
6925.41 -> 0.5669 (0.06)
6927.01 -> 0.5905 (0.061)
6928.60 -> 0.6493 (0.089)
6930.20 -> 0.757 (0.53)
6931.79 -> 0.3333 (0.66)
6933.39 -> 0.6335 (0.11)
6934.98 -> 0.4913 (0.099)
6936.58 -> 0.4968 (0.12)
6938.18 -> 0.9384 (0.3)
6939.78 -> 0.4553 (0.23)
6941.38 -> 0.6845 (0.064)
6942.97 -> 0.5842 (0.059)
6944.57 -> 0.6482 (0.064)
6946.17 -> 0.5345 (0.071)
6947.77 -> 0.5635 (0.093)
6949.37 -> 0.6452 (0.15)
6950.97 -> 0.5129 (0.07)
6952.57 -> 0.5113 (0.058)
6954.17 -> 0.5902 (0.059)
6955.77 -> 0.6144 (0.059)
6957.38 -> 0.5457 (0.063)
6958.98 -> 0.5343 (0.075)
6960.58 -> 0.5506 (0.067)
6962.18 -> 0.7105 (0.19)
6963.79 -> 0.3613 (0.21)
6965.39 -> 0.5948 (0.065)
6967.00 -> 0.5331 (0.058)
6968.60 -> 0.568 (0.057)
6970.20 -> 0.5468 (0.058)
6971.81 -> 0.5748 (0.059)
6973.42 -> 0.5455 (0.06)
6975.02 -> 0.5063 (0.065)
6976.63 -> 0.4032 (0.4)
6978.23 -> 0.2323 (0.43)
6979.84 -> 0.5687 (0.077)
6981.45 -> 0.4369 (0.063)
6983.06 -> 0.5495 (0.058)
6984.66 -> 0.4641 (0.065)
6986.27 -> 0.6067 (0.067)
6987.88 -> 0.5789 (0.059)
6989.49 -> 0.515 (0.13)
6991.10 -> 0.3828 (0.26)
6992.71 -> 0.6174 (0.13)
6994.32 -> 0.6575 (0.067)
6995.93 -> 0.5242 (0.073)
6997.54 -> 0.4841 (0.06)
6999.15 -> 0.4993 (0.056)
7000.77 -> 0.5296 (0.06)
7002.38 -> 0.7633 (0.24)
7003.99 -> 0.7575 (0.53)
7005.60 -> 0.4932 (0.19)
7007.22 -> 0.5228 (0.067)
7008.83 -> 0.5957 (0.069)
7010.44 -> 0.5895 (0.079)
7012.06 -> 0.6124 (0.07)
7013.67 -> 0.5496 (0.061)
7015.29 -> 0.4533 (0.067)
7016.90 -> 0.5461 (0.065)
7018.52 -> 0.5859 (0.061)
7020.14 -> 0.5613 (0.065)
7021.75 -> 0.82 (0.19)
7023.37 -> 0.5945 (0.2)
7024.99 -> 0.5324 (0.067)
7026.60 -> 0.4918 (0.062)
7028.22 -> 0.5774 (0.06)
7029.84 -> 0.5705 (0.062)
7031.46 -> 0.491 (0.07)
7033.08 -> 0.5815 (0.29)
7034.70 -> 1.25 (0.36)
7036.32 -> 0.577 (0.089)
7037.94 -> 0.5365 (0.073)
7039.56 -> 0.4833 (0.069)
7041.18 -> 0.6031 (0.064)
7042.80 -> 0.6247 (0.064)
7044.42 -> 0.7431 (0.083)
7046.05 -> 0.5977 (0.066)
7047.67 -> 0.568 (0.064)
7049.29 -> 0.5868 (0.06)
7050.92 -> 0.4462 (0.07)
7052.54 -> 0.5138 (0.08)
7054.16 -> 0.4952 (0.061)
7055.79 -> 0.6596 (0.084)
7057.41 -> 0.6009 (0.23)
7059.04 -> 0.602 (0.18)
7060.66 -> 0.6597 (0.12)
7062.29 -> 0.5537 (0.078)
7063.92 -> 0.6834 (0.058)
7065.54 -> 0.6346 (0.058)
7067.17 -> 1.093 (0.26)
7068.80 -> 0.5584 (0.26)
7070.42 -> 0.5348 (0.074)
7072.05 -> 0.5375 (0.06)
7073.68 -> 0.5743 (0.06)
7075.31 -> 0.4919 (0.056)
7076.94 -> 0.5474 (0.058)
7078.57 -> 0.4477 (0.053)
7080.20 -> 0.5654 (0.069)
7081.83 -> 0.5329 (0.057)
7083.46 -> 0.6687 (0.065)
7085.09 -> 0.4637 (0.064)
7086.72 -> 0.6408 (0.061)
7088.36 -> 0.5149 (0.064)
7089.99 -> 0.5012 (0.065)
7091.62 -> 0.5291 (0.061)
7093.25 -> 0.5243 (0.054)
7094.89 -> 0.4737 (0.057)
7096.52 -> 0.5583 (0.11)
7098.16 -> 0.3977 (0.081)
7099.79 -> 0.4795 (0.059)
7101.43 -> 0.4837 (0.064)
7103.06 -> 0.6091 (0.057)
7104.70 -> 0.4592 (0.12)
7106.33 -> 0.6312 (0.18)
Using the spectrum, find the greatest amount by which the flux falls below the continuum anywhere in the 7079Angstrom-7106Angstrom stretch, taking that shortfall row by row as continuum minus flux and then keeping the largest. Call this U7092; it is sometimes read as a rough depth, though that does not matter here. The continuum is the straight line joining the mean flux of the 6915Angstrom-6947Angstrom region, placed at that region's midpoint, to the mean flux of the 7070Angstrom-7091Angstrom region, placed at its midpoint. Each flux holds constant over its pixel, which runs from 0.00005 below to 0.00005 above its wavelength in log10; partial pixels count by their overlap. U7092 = 0.14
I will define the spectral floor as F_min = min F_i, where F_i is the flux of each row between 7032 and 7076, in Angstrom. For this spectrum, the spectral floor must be 0.4462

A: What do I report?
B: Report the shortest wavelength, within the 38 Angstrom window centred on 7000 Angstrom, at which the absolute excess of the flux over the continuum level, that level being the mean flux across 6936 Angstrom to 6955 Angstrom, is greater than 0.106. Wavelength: 6981.45 Angstrom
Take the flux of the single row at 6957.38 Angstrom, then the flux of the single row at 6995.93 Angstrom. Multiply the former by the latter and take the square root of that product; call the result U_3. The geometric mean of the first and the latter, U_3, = 0.53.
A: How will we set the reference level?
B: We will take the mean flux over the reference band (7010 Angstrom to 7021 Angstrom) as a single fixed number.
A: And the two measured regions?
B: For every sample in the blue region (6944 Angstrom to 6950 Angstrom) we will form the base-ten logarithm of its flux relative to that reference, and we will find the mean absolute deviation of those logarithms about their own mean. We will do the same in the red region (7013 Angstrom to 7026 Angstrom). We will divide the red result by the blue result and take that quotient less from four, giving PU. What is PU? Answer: 2.73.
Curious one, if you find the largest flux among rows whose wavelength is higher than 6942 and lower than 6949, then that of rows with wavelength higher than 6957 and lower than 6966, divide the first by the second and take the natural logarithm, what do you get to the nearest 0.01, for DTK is -0.09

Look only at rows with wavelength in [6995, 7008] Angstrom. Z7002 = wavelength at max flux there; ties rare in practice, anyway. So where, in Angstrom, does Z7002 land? 7002.38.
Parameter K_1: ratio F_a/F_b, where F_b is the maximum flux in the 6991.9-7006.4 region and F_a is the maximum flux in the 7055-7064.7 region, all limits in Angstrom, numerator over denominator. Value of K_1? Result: 0.90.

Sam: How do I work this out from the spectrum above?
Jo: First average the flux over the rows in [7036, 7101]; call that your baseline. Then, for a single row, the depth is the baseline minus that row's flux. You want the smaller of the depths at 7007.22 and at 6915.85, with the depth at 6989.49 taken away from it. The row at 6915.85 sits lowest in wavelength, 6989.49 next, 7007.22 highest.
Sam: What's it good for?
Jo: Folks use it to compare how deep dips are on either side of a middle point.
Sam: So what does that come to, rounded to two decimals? -0.08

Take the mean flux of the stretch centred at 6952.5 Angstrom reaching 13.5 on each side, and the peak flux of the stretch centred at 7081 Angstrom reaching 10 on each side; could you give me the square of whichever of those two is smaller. 0.322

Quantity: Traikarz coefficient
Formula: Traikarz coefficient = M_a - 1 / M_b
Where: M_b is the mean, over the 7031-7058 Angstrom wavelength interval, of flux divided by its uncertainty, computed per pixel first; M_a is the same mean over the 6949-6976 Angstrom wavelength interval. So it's 7.8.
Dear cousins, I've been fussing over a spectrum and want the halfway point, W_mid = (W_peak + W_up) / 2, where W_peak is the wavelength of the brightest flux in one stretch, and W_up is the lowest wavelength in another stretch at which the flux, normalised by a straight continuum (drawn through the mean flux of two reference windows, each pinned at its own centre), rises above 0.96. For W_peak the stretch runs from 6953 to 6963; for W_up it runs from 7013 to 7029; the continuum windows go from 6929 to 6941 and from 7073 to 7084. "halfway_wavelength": 6987.9 Angstrom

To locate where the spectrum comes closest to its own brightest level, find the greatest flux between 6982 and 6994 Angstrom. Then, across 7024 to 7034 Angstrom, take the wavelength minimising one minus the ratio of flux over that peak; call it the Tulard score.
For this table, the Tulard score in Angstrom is 7033.08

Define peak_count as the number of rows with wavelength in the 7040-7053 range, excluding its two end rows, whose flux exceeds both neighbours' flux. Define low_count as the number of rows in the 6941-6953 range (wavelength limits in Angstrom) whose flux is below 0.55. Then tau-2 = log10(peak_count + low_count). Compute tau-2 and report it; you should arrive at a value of 0.699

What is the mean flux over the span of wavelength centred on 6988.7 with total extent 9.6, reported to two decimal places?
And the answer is 0.53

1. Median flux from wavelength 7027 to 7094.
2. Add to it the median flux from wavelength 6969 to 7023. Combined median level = 1.11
